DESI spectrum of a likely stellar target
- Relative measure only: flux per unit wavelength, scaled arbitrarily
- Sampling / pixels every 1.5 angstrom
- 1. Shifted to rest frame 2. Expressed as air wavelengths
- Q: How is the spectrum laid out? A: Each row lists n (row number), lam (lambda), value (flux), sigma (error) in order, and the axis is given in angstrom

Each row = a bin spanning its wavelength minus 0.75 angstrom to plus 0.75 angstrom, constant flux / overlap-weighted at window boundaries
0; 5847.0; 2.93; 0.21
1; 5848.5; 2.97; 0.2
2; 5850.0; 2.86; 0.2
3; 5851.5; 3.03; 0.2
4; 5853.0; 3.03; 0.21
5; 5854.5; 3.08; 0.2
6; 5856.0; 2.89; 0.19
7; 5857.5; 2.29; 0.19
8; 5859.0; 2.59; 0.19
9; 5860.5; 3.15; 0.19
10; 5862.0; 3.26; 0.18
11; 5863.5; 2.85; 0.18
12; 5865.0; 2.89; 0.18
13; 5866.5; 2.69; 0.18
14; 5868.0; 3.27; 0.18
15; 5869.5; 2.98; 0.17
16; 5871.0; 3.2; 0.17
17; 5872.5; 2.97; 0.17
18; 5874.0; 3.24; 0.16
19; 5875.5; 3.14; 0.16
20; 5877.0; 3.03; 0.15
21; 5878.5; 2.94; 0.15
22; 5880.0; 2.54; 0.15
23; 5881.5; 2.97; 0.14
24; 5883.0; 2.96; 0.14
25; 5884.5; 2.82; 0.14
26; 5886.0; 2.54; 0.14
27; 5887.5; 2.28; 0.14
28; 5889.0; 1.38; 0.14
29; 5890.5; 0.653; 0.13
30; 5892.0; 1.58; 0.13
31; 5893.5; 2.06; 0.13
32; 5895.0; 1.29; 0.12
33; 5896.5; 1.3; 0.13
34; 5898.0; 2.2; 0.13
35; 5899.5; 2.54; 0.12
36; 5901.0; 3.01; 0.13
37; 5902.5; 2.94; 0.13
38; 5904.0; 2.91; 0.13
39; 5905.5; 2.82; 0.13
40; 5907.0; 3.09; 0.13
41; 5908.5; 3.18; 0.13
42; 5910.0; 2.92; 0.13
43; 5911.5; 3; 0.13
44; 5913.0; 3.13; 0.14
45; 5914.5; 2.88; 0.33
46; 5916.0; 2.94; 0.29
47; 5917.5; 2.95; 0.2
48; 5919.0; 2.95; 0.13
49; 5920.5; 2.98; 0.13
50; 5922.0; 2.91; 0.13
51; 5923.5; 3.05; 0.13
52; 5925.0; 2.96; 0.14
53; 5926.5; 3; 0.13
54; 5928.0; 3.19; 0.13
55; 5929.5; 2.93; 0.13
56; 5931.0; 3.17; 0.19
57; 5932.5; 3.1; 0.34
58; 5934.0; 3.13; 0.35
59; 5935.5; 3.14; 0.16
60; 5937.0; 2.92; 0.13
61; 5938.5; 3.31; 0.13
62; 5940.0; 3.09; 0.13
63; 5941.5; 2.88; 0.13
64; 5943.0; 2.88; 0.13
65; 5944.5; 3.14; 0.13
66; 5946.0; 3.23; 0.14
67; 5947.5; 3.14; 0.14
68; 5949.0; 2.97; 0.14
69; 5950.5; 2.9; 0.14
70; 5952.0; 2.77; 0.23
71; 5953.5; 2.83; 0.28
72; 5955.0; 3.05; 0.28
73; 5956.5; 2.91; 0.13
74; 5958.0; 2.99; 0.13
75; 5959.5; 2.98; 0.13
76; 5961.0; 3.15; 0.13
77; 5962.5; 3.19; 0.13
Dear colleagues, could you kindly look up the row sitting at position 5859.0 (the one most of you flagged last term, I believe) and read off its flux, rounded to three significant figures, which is 2.59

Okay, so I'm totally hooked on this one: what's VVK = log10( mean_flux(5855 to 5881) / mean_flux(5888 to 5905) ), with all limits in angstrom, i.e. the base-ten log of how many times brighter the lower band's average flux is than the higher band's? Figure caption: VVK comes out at 0.17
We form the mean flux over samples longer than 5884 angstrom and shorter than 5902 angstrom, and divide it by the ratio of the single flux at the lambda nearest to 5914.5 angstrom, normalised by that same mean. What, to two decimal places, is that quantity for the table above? 1.35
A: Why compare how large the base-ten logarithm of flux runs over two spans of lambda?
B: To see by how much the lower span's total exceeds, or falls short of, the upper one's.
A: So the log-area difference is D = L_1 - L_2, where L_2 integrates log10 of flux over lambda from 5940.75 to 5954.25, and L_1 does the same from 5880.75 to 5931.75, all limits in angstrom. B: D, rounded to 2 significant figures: 14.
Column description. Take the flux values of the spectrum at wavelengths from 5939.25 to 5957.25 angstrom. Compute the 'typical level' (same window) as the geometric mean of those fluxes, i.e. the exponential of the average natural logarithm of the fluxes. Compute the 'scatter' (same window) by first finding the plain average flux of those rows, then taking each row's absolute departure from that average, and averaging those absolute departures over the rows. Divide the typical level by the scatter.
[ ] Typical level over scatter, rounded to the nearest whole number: 24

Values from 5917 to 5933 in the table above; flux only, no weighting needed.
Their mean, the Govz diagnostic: 3.02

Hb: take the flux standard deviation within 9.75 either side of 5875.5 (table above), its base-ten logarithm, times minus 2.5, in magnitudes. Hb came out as 1.7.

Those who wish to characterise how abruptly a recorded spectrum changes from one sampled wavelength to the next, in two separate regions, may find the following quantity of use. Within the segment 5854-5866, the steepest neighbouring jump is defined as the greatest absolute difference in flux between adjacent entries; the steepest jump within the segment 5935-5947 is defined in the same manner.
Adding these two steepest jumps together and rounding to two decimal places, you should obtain 0.99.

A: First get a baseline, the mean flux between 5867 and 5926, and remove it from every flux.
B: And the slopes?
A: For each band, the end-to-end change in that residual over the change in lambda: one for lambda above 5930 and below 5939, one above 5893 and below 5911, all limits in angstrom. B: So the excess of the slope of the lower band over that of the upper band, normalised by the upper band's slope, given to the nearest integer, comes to 2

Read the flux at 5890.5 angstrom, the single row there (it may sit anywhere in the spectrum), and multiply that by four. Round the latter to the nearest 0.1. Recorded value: 2.6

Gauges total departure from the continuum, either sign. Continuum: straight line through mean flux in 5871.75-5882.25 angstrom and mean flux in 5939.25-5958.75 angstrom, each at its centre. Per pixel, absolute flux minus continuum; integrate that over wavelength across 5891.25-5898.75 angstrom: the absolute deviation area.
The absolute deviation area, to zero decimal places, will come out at 10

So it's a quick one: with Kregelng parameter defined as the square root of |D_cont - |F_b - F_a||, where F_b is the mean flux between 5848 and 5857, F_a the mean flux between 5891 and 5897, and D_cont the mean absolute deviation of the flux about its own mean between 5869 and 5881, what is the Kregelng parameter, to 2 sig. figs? 1.1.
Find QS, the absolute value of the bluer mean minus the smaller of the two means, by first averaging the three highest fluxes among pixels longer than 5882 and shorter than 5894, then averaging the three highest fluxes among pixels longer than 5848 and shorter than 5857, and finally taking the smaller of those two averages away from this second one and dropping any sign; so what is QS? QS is 0.273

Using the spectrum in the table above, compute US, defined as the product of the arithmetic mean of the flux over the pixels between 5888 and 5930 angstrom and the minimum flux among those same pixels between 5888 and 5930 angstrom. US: 1.7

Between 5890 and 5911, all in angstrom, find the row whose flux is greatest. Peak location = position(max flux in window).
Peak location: 5908.5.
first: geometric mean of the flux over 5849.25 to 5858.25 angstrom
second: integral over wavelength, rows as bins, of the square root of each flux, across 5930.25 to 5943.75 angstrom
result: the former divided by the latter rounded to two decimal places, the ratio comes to 0.12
